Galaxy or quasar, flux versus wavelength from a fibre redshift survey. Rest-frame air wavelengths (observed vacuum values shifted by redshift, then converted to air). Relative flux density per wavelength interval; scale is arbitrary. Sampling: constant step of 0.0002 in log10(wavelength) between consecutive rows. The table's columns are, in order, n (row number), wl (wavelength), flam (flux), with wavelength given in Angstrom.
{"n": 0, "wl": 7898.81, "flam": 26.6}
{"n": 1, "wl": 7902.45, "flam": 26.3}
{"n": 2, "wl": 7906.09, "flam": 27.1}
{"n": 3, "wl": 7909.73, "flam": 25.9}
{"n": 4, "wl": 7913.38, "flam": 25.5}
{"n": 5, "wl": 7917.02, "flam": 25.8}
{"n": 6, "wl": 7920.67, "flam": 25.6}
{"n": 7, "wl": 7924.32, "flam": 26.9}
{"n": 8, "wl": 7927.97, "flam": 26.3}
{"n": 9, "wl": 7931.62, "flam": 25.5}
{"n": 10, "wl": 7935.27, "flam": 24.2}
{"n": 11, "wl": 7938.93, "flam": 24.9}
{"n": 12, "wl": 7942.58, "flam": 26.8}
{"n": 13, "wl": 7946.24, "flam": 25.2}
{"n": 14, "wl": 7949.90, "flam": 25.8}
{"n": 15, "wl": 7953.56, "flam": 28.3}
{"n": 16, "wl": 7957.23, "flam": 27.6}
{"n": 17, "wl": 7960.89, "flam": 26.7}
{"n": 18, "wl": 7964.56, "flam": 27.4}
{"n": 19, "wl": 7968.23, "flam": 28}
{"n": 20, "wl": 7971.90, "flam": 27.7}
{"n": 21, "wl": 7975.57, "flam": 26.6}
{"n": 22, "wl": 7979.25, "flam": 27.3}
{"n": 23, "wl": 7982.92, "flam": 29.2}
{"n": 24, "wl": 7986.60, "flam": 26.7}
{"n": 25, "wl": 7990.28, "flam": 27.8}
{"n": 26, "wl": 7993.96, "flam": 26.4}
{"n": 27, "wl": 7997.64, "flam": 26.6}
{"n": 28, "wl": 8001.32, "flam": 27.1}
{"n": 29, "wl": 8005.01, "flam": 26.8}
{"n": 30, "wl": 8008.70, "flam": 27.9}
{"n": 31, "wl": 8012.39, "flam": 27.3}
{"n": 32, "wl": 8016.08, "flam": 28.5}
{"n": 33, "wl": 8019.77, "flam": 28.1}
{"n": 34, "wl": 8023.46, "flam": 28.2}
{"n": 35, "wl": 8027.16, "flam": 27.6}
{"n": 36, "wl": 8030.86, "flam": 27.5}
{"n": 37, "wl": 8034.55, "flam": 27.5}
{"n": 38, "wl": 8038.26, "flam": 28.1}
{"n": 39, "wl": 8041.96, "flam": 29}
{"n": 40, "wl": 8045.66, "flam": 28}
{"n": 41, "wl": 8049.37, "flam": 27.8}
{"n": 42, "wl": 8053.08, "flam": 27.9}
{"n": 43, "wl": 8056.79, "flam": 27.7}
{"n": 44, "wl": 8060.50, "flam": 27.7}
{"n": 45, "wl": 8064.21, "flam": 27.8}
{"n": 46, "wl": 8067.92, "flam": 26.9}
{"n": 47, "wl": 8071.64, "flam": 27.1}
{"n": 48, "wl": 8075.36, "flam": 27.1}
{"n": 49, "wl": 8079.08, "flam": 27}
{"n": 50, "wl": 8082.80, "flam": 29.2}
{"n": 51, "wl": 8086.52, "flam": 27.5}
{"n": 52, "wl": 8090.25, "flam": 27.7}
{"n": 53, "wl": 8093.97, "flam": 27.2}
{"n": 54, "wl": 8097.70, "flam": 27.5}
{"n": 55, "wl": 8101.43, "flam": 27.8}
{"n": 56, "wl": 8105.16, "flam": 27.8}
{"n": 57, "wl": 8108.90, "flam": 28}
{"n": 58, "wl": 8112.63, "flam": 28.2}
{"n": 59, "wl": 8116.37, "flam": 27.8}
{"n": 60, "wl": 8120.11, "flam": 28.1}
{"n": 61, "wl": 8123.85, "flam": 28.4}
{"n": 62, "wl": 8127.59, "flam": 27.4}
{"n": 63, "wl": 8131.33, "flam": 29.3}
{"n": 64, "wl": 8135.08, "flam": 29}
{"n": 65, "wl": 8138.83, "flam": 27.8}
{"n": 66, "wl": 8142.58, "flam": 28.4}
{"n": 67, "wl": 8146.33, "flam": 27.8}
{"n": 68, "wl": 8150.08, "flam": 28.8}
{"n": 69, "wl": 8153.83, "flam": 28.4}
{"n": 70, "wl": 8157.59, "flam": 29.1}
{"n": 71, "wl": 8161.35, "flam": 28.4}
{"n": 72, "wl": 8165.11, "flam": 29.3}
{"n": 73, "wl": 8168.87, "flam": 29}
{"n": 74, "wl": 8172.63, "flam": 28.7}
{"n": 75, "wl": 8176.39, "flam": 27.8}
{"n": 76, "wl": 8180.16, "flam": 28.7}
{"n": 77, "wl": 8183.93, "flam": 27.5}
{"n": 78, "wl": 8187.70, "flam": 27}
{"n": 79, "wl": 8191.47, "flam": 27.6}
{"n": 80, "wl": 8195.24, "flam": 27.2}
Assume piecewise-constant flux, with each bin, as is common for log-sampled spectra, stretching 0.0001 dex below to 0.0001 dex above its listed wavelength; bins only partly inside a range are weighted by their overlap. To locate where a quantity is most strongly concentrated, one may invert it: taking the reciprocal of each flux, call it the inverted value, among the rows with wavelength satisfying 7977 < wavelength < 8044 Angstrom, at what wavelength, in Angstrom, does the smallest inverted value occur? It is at 7982.92 Angstrom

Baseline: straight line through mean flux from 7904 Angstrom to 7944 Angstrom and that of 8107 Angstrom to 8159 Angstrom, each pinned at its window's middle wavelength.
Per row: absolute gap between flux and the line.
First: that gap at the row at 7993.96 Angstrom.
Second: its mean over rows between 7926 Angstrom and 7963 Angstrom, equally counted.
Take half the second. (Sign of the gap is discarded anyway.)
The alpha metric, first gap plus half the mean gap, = 0.76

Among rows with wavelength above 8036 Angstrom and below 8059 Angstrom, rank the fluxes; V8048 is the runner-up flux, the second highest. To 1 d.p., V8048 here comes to 28.1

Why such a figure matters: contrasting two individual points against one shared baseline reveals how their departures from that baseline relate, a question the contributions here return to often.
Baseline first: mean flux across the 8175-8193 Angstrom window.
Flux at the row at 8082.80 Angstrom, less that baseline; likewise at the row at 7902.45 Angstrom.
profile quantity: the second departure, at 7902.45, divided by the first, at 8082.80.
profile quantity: -1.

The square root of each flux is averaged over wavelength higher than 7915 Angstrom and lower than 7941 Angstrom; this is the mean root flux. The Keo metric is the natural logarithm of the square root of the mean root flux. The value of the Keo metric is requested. 0.811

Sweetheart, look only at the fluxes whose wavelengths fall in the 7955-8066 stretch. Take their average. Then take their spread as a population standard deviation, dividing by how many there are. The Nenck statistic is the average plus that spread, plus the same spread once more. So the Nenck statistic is 28.9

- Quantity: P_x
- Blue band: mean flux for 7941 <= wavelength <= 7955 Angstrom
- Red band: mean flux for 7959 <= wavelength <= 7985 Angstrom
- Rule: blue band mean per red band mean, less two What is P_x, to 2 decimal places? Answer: -1.04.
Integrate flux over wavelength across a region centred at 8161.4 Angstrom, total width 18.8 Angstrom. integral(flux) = 542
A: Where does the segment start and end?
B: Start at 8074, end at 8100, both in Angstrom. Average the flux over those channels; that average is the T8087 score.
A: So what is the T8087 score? 27.6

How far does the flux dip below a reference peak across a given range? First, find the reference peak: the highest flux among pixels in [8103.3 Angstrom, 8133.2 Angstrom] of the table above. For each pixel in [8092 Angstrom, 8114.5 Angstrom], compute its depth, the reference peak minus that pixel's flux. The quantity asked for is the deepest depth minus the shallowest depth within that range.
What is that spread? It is 1.0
